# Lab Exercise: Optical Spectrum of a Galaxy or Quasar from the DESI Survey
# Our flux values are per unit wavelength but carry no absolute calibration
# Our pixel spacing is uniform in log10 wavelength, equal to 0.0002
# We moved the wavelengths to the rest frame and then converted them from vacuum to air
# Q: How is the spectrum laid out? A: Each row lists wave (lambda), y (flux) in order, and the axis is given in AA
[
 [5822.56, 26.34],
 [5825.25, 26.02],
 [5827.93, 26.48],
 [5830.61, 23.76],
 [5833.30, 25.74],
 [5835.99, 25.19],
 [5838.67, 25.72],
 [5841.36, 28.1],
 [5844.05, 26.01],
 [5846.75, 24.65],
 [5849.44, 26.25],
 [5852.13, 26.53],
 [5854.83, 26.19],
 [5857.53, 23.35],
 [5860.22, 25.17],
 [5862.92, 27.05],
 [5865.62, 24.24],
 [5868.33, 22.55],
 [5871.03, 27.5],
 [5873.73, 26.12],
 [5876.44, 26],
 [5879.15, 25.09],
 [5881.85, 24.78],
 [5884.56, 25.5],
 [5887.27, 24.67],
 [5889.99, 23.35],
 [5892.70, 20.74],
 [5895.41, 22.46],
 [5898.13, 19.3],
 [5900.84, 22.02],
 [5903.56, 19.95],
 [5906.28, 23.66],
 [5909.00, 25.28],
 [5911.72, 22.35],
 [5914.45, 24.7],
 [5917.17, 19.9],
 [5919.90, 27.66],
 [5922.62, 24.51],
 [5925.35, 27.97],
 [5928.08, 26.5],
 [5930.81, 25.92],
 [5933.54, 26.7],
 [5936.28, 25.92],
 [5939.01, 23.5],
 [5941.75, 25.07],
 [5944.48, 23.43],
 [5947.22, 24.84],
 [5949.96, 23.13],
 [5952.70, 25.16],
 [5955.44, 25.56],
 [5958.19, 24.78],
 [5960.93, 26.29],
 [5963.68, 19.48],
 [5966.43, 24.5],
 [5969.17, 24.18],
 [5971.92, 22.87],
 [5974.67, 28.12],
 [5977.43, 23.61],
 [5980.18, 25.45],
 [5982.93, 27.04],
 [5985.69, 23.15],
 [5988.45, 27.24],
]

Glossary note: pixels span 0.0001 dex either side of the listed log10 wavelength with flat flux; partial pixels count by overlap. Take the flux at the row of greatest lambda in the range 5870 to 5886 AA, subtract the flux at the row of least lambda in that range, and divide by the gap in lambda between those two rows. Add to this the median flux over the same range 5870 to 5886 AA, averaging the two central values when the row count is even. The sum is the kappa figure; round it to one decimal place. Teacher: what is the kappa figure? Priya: 25.6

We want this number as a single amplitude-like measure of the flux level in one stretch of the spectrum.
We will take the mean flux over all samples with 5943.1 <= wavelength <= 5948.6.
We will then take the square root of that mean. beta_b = 4.91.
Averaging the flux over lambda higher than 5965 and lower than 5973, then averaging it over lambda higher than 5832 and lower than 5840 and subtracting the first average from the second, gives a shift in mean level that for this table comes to 1.7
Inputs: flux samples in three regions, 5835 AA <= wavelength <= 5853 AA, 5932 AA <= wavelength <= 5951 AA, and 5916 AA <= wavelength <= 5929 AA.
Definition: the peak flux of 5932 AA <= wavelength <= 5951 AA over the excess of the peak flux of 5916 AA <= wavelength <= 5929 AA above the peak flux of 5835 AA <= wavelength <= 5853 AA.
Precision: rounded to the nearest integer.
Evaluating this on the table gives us -205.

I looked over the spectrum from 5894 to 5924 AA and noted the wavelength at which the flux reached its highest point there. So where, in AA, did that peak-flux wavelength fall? 5919.90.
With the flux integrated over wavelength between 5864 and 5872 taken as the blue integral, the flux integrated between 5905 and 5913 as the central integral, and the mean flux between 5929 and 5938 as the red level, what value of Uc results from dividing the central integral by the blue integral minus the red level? 1.11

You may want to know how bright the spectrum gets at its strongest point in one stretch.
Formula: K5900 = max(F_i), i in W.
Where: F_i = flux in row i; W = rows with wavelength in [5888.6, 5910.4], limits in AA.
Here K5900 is 25.28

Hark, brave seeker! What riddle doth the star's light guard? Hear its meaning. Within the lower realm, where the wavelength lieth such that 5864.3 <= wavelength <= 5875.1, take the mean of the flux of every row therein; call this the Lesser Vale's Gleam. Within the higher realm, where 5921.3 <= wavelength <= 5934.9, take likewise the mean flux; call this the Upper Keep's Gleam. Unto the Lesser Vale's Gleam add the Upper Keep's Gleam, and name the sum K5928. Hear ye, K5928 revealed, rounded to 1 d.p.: 51.4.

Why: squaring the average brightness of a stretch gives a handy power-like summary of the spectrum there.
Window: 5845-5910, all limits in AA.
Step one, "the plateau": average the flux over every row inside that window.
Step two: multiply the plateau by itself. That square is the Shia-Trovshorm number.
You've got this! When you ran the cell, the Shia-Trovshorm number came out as 589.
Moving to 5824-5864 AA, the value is 663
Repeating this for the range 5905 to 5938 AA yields 629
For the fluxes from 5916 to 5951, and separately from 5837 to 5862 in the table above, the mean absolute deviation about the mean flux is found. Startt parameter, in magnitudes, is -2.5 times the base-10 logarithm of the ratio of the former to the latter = -0.62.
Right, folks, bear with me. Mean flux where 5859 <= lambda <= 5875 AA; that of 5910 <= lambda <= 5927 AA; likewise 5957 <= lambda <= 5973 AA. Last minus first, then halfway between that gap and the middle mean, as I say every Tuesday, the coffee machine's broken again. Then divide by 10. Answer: 1.14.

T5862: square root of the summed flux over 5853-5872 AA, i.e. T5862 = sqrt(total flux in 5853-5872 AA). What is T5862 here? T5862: 13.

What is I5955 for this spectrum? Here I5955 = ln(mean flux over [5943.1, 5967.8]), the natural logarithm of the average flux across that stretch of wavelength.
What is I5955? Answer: 3.18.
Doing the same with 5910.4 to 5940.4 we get 3.22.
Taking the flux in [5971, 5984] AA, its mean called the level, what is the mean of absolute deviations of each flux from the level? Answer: 1.7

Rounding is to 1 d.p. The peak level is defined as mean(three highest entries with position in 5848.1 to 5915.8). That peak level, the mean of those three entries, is 27.0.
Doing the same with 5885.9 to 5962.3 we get 27.4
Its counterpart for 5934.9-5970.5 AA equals 25.9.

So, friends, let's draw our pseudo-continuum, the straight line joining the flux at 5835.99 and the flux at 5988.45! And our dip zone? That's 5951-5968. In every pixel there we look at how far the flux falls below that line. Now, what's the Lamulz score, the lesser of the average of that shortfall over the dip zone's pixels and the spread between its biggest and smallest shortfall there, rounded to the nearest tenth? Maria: 2.6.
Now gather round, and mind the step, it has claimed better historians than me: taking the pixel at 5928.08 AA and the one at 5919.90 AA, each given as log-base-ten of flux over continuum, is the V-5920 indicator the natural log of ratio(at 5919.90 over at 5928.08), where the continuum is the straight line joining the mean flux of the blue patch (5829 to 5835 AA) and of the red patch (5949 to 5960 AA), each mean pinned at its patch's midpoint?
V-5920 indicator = 0.5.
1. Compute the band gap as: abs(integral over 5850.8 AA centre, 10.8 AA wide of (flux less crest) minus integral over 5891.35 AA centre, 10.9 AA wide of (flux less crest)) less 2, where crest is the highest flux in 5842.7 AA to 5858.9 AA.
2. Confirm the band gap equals 32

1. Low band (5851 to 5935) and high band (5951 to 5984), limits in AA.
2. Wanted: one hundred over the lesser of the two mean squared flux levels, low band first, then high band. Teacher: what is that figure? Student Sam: 0.166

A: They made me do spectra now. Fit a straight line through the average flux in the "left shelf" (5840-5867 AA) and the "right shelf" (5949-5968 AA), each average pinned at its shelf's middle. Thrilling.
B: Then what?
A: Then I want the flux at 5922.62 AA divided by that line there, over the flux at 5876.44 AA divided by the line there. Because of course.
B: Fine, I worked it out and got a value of 0.97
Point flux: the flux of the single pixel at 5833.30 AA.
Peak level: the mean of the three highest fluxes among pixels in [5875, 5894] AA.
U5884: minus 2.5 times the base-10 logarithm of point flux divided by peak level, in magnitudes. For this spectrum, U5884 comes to -0.01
